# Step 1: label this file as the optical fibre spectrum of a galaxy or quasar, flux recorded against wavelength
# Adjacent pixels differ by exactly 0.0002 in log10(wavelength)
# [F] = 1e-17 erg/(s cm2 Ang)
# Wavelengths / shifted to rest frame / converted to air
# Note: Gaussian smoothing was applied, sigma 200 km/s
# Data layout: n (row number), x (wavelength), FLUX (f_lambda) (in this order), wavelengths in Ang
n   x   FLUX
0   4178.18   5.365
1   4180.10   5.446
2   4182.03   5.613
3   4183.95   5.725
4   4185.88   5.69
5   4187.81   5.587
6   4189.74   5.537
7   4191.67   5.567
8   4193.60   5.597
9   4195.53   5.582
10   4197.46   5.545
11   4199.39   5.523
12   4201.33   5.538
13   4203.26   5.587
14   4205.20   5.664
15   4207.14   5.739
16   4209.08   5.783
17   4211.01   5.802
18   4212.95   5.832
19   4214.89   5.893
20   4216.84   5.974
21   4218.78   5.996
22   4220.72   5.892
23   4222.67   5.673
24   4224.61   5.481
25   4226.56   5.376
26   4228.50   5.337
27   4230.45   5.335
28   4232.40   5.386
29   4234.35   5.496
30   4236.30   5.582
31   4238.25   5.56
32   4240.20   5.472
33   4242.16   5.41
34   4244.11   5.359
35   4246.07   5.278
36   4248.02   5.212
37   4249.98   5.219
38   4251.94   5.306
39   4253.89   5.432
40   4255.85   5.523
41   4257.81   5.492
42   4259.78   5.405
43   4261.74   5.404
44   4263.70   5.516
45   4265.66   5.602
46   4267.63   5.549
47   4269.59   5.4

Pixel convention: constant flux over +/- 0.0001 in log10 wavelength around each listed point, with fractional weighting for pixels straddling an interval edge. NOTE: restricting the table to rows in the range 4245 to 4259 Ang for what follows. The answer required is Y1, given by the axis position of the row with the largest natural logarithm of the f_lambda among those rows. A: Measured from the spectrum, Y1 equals 4255.85 Ang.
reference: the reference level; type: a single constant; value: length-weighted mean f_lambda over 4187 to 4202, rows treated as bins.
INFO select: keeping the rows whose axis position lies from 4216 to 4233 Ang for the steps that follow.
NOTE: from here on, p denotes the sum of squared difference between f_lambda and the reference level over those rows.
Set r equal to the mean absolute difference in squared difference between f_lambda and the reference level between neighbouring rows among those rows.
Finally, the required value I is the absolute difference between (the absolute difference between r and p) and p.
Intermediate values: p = 0.66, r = 0.0334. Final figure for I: 0.033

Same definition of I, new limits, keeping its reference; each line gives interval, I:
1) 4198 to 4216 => 0.014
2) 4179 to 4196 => 0.008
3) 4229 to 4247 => 0.016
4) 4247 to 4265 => 0.021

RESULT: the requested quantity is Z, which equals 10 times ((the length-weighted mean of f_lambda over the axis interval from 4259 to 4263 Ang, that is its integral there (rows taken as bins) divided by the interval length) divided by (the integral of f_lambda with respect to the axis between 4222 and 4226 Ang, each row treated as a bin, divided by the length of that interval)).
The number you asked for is 9.8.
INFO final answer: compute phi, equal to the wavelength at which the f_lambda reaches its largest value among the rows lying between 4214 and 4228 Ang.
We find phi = 4218.78 Ang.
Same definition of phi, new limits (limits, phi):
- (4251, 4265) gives 4255.85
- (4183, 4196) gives 4183.95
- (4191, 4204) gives 4193.60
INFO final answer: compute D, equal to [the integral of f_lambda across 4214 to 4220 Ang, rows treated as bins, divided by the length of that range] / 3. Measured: 1.98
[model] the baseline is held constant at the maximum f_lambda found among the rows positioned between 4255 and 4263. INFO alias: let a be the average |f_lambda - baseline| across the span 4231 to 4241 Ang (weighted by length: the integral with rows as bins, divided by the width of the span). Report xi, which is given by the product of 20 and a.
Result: 1.4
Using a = 0.068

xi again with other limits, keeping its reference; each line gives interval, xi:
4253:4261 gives 1.2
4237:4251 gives 3.5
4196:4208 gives 1.5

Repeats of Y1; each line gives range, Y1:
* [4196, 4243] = 4218.78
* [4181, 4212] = 4211.01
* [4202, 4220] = 4218.78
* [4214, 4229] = 4218.78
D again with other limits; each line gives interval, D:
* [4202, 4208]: 1.88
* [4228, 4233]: 1.78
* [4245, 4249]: 1.75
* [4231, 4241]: 1.83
